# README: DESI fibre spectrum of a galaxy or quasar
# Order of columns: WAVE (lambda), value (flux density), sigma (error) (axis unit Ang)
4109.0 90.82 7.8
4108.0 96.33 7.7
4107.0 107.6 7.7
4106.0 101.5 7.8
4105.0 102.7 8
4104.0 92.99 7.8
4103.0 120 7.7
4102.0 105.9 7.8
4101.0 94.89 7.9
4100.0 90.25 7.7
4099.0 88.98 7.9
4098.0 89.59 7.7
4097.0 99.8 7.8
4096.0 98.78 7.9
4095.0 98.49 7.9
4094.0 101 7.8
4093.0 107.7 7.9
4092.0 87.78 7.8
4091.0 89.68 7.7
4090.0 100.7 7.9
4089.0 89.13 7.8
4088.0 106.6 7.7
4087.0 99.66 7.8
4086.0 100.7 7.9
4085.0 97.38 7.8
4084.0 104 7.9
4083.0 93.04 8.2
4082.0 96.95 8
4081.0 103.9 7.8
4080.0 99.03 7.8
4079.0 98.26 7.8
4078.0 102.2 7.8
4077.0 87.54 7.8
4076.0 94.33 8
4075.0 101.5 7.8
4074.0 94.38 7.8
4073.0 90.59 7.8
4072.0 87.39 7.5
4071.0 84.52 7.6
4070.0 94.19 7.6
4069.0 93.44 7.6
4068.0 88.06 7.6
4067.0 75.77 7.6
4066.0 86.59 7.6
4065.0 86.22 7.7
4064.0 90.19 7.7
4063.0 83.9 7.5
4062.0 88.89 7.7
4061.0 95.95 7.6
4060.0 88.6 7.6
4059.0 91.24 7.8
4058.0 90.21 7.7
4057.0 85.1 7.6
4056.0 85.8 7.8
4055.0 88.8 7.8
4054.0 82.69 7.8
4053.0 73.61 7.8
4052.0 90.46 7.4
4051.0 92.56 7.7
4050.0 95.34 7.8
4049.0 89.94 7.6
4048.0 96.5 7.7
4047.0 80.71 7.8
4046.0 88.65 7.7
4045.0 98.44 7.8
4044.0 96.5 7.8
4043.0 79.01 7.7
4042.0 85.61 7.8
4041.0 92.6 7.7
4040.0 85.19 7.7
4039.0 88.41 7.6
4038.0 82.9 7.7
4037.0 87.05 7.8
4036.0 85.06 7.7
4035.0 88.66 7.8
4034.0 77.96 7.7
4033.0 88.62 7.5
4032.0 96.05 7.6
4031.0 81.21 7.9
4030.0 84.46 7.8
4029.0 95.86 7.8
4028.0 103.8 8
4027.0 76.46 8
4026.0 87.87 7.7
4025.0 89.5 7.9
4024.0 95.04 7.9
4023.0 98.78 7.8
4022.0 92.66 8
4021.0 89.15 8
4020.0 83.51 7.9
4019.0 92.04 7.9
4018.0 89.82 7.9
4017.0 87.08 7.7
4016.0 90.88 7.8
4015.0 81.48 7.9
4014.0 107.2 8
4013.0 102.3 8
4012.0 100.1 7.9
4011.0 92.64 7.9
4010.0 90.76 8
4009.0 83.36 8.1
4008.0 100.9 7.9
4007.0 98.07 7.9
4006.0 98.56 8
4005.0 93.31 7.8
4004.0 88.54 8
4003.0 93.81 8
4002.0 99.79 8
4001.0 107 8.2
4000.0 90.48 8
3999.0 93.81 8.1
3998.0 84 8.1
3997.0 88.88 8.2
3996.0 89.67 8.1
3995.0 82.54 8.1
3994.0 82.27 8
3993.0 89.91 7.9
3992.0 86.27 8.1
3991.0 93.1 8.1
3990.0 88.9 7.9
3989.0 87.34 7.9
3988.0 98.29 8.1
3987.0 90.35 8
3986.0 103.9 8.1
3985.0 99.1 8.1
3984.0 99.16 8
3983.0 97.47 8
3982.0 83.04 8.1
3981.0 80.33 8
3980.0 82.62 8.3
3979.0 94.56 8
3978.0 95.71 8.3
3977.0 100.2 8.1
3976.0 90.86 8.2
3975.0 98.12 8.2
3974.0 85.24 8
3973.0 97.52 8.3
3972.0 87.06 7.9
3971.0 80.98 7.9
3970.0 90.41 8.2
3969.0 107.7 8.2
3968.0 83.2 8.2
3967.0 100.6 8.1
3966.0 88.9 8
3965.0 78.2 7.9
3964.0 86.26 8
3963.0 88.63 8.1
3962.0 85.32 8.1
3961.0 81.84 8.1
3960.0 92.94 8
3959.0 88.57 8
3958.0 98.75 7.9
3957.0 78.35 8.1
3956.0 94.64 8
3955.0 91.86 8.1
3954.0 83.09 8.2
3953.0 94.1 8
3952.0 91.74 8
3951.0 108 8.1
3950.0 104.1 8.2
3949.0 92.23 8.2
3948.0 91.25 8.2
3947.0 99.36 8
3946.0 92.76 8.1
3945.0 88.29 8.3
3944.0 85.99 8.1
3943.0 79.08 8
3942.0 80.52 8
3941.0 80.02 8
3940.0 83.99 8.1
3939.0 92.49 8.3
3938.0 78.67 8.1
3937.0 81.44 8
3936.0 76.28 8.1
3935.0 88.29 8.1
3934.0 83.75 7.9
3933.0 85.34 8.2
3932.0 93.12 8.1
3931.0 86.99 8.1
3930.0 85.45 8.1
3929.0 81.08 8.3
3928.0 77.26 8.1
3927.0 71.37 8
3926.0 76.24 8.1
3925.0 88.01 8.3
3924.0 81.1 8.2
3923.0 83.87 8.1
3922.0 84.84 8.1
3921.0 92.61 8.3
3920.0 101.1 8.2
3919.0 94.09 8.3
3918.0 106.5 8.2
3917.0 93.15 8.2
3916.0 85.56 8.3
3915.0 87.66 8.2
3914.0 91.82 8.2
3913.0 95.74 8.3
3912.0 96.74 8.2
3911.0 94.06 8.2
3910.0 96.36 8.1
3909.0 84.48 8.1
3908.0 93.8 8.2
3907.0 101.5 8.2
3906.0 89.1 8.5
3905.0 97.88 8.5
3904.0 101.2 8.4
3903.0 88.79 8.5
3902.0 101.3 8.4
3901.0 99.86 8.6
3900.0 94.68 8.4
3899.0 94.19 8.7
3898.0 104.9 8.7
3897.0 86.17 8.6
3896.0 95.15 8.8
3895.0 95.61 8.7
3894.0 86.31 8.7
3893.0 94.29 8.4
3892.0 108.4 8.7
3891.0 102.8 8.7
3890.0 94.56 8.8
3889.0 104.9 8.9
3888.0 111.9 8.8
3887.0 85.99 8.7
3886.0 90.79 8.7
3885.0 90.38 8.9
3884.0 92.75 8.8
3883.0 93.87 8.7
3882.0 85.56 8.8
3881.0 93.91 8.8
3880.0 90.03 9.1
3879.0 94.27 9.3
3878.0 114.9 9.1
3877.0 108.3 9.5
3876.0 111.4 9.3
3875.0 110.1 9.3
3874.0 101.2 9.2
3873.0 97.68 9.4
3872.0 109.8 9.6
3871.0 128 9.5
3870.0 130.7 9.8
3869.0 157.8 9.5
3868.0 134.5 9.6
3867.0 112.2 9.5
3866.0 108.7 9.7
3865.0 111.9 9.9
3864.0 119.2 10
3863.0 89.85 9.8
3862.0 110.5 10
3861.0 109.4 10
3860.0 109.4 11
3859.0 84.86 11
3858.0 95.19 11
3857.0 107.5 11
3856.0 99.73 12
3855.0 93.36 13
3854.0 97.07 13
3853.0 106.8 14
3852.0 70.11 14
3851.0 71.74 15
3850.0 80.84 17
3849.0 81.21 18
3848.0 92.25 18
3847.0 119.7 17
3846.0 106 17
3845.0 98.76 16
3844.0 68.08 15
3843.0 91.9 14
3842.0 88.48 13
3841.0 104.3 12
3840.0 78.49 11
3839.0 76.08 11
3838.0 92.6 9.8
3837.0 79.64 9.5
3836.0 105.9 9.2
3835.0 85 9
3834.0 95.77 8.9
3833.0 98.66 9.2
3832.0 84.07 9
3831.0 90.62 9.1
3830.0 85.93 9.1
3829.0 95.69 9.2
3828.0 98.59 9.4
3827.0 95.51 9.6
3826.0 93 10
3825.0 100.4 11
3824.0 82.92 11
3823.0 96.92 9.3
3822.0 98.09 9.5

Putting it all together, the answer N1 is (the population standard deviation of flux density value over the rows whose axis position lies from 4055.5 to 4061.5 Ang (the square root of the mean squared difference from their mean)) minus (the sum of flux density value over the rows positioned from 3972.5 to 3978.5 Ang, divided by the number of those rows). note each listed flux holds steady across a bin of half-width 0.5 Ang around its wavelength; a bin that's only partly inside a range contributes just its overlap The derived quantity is -91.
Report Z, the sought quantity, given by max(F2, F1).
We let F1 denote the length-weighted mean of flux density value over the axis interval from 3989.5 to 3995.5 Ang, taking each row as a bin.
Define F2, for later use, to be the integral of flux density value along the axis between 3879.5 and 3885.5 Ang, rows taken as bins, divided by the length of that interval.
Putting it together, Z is 91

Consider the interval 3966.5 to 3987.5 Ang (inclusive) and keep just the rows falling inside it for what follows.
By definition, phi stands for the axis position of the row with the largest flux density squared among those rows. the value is 3969.0 Ang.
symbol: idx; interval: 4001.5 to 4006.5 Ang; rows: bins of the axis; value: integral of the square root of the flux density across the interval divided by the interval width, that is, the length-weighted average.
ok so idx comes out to 9.7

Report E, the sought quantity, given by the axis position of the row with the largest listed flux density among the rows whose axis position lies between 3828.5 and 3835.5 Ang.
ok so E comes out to 3833.0 Ang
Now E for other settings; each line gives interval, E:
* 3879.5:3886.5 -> 3881.0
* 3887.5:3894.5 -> 3888.0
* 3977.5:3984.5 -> 3984.0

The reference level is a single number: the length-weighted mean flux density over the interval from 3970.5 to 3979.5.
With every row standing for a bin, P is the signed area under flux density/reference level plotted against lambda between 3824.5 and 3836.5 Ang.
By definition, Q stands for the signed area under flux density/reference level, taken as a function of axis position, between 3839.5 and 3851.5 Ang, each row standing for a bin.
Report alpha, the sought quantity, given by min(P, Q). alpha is 11.7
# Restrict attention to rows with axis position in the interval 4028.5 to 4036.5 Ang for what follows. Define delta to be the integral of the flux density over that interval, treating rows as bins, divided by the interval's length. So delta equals 87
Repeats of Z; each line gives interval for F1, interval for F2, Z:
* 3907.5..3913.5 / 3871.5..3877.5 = 106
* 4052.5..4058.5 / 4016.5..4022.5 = 89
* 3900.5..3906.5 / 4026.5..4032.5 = 96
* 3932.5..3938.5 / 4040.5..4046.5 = 90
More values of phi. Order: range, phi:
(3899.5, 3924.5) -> 3918.0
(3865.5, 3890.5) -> 3869.0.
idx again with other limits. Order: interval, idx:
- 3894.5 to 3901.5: 9.8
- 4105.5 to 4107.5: 10.2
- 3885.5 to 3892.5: 10.0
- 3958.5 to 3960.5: 9.5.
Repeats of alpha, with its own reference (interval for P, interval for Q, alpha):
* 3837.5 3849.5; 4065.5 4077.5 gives 11.7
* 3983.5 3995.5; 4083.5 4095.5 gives 11.9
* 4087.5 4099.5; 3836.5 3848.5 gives 11.9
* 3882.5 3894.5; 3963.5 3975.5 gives 11.8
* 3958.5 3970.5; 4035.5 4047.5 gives 11.4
